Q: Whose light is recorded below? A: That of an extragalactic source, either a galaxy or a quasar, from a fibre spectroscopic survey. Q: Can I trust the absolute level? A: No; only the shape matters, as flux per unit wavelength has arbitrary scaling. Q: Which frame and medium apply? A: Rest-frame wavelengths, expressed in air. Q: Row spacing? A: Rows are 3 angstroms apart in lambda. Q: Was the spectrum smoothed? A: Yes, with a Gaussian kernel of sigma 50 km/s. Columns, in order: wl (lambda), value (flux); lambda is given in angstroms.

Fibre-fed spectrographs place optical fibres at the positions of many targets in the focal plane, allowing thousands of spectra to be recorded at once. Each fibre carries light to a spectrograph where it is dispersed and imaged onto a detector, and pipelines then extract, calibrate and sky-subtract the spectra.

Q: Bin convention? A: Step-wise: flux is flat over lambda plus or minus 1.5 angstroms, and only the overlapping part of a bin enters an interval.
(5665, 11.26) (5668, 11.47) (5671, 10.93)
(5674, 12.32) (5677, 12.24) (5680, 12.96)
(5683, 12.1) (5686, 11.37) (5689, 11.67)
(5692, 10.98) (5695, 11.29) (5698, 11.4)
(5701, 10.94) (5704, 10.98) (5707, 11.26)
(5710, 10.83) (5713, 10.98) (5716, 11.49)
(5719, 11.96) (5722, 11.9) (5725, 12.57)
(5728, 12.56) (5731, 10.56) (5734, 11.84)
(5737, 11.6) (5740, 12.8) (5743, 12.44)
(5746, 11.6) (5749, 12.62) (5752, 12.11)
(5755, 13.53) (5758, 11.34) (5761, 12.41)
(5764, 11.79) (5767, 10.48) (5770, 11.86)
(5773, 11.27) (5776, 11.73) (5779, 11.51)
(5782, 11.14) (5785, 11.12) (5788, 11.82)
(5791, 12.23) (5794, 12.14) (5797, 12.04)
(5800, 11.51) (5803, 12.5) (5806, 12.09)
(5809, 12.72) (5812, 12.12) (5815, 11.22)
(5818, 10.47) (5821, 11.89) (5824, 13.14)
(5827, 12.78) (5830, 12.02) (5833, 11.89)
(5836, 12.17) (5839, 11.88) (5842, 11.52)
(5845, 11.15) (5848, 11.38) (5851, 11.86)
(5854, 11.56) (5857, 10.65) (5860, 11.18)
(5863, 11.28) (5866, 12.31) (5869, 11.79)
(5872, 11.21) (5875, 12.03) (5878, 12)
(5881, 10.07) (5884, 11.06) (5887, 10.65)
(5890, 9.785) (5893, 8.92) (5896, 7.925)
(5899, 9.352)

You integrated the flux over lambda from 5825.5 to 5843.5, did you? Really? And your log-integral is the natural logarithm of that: 5.38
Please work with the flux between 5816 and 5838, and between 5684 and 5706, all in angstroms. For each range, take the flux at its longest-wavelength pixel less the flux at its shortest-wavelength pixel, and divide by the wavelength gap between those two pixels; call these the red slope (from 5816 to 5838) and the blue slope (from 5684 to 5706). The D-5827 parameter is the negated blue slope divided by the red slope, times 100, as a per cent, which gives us 23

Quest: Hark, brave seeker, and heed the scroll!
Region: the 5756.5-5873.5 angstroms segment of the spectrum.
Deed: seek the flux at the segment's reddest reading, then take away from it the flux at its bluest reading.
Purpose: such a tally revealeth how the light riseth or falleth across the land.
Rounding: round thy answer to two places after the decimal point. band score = -0.13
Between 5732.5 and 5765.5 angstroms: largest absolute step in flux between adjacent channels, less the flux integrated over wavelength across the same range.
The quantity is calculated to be -400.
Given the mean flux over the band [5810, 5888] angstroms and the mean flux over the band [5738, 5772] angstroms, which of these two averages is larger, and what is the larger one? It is 12.1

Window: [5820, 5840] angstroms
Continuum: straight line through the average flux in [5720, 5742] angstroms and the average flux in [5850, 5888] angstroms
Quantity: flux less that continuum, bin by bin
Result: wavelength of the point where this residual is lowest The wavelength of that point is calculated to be 5821 angstroms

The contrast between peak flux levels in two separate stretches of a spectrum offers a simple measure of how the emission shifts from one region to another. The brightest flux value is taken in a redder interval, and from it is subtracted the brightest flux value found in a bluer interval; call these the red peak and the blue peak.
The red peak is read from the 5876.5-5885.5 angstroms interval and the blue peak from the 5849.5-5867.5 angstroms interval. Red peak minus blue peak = -0.31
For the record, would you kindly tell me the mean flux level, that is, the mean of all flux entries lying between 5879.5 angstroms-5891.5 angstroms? 10.4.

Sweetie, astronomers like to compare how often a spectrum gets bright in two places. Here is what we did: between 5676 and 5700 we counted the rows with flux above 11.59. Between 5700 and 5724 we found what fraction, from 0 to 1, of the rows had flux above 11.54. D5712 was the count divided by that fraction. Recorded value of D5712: 16.0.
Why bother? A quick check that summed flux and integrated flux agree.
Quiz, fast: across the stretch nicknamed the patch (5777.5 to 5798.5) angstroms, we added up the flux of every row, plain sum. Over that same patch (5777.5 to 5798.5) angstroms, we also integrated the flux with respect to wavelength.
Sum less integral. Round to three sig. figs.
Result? -164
